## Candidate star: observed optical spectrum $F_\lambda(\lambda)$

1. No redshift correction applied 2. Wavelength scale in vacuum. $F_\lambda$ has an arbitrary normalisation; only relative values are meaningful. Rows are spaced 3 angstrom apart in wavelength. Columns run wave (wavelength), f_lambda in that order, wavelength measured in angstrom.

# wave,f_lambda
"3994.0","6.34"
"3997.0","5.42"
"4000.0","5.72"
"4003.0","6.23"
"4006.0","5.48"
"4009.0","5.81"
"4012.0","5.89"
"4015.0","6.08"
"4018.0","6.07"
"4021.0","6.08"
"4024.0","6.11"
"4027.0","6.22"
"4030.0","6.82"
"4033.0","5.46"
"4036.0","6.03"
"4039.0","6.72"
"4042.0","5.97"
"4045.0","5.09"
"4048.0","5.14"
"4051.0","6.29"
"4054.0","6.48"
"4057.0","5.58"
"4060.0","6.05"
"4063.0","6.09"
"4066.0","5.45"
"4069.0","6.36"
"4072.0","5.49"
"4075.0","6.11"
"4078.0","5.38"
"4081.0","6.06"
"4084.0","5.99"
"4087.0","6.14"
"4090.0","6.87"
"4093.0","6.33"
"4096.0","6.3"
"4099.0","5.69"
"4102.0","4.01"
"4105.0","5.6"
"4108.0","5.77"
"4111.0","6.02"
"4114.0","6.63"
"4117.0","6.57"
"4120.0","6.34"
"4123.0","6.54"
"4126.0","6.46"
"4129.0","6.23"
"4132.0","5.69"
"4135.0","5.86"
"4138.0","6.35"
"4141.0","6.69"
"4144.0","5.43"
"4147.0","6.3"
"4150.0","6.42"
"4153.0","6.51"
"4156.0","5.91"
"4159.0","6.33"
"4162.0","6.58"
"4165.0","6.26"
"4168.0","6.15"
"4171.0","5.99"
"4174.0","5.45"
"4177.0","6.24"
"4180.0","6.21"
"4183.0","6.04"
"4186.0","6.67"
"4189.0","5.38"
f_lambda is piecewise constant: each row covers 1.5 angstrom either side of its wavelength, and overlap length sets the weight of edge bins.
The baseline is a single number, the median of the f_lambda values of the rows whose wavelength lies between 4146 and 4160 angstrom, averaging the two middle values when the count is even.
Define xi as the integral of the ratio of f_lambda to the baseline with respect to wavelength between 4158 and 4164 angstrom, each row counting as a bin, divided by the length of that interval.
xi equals 1.02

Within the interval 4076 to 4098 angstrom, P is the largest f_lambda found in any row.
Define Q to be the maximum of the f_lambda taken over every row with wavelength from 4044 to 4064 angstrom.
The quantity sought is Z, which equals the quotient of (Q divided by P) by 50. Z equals 0.0189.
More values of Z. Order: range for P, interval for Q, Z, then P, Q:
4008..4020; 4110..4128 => 0.0218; 6.08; 6.63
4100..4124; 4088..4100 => 0.0207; 6.63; 6.87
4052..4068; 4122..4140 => 0.0202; 6.48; 6.54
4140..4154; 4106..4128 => 0.0198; 6.69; 6.63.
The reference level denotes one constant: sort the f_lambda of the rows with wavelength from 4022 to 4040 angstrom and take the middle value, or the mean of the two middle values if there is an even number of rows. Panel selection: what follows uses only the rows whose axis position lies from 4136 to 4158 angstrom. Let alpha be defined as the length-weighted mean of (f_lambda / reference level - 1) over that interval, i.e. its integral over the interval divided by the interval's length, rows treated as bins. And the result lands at 0.01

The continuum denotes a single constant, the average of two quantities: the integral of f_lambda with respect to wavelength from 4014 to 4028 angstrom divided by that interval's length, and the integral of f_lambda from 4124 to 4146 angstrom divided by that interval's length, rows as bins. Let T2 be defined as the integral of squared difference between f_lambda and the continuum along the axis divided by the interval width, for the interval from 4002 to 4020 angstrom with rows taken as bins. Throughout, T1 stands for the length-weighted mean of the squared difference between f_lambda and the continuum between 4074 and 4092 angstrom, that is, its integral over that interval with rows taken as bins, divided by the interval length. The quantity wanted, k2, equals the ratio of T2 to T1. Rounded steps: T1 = 0.19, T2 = 0.09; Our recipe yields 0.5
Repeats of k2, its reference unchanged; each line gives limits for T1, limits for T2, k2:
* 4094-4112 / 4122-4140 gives 0.1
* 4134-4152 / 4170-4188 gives 0.8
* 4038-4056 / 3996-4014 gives 0.4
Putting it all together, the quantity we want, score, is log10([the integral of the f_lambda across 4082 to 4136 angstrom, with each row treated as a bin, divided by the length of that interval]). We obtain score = 0.782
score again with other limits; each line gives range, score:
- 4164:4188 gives 0.786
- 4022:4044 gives 0.790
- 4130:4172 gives 0.791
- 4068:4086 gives 0.770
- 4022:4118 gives 0.775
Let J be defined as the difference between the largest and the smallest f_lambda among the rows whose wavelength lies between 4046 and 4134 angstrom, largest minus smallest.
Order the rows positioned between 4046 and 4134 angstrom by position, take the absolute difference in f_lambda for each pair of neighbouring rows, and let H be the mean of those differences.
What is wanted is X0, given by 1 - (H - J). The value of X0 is 3.3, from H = 0.53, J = 2.9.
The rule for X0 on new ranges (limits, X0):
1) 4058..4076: 1.3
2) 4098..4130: 3.1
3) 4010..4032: 1.8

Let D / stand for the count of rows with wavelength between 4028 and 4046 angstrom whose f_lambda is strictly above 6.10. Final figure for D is 2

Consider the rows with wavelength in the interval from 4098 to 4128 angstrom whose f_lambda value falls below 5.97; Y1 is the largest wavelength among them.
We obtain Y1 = 4108.0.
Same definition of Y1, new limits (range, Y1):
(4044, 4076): 4072.0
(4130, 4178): 4174.0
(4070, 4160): 4156.0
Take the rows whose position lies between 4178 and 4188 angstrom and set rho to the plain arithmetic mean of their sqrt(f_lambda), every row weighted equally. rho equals 2.51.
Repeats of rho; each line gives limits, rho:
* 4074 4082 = 2.42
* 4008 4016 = 2.43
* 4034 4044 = 2.50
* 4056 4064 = 2.43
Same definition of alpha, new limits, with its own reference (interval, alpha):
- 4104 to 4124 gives 0.01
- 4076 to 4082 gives -0.07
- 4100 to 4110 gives -0.16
